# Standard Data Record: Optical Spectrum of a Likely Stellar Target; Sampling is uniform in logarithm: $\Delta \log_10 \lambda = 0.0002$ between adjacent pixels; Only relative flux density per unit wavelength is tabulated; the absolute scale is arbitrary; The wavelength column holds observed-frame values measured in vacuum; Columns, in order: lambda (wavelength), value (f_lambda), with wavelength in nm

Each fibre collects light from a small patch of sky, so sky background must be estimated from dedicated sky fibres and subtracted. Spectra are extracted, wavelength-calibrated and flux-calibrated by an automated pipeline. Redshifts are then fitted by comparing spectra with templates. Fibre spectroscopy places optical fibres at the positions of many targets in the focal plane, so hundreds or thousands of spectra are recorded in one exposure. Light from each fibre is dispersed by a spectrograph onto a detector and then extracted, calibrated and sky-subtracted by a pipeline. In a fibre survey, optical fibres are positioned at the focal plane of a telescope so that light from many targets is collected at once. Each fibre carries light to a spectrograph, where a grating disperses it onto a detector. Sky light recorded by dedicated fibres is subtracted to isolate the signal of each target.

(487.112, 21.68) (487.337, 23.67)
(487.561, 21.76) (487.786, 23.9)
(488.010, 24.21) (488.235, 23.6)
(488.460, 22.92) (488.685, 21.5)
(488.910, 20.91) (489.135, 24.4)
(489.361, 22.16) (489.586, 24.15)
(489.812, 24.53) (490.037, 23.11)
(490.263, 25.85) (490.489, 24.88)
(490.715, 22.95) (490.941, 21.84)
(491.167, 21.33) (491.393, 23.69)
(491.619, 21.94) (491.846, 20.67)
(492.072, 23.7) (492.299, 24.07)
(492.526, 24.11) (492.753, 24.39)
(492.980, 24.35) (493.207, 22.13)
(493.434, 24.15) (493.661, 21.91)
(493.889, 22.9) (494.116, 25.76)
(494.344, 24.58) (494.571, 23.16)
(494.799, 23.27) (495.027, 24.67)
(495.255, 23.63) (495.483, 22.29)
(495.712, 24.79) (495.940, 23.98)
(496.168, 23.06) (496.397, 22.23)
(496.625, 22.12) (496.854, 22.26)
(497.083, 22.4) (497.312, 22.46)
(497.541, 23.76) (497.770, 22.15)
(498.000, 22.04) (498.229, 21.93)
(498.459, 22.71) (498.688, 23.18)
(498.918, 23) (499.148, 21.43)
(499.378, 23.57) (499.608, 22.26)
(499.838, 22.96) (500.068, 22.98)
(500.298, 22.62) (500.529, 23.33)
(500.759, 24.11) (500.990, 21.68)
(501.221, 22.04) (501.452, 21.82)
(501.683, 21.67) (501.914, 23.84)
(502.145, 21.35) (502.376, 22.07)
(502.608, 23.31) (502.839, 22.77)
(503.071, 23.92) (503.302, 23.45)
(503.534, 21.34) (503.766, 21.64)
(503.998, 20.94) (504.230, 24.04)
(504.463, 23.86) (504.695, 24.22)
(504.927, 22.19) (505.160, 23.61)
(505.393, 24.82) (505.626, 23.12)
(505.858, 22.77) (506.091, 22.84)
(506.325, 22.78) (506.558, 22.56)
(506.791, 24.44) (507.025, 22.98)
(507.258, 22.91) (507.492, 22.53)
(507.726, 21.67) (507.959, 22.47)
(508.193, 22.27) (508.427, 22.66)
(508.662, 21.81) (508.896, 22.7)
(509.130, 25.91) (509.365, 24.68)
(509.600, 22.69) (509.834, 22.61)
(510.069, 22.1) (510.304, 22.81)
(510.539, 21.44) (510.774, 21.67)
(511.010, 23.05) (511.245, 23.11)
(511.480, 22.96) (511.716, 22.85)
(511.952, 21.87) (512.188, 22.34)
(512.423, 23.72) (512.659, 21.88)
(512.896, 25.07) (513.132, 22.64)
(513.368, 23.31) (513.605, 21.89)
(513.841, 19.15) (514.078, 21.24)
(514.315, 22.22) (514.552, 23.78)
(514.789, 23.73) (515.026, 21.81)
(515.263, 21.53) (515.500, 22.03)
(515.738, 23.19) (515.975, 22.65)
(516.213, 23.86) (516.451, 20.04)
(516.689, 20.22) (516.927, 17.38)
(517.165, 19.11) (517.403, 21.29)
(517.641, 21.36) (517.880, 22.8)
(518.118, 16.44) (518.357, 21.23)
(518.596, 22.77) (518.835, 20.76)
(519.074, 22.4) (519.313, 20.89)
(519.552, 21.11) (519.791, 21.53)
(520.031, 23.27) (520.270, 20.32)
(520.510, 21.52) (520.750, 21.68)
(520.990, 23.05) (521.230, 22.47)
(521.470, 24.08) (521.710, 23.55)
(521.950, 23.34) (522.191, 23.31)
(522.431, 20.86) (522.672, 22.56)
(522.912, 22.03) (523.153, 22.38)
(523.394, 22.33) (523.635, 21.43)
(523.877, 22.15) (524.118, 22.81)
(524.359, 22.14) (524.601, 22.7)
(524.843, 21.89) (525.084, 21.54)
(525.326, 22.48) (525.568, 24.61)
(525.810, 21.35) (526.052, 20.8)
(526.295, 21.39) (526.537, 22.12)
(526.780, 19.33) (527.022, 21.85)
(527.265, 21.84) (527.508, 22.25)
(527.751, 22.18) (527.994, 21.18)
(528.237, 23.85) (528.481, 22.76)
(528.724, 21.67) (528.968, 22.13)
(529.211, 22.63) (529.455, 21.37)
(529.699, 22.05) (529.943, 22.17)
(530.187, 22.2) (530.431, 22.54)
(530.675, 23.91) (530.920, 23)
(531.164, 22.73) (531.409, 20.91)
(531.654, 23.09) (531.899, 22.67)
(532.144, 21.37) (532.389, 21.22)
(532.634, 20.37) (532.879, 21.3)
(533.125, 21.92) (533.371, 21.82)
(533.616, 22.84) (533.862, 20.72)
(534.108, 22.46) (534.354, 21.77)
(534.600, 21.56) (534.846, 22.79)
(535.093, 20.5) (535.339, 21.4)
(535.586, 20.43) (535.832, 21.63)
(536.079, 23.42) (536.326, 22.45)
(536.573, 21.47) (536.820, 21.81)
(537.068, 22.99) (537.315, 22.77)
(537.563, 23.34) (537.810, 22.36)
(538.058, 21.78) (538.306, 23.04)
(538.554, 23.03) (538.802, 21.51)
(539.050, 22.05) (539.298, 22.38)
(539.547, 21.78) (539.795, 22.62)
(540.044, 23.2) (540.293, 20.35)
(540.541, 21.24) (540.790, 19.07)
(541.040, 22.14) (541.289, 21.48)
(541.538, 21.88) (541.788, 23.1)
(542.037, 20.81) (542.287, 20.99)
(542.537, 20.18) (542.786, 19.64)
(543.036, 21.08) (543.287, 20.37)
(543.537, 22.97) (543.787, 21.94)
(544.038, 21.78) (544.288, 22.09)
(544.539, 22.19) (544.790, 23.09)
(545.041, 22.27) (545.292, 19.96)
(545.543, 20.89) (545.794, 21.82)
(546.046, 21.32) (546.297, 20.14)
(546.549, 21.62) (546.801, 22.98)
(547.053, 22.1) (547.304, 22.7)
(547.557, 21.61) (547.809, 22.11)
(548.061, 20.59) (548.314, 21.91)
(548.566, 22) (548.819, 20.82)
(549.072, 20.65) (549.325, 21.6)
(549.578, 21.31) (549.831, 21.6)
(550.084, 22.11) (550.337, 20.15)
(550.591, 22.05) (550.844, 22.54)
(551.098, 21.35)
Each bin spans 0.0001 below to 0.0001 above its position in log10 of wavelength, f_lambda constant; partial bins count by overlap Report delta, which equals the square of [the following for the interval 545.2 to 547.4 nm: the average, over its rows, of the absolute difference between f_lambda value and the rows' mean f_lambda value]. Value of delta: 0.68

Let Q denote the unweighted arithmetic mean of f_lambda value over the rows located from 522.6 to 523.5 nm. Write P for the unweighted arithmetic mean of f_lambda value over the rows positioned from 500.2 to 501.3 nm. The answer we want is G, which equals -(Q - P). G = 0.4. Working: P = 22.8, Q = 22.3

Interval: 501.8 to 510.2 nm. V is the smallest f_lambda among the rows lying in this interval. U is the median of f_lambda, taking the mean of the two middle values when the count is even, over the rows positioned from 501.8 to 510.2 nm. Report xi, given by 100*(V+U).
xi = 4371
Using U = 22.8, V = 20.94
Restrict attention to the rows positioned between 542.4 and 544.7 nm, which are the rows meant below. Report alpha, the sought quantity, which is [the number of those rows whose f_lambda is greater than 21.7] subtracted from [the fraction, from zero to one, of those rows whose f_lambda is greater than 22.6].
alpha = -4.9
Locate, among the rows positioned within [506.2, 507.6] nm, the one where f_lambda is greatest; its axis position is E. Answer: 506.791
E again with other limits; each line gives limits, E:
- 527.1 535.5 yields 530.675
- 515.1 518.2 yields 516.213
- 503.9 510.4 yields 509.130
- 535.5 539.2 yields 536.079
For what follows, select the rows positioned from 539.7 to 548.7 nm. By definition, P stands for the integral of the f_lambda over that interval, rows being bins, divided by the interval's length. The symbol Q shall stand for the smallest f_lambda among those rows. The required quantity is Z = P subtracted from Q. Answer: -2.49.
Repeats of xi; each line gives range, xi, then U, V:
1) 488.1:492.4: 4378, 23.1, 20.67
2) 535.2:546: 4089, 21.8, 19.07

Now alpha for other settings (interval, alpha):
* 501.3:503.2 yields -5.5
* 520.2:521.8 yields -3.6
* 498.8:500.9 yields -7.2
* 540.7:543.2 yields -2.9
